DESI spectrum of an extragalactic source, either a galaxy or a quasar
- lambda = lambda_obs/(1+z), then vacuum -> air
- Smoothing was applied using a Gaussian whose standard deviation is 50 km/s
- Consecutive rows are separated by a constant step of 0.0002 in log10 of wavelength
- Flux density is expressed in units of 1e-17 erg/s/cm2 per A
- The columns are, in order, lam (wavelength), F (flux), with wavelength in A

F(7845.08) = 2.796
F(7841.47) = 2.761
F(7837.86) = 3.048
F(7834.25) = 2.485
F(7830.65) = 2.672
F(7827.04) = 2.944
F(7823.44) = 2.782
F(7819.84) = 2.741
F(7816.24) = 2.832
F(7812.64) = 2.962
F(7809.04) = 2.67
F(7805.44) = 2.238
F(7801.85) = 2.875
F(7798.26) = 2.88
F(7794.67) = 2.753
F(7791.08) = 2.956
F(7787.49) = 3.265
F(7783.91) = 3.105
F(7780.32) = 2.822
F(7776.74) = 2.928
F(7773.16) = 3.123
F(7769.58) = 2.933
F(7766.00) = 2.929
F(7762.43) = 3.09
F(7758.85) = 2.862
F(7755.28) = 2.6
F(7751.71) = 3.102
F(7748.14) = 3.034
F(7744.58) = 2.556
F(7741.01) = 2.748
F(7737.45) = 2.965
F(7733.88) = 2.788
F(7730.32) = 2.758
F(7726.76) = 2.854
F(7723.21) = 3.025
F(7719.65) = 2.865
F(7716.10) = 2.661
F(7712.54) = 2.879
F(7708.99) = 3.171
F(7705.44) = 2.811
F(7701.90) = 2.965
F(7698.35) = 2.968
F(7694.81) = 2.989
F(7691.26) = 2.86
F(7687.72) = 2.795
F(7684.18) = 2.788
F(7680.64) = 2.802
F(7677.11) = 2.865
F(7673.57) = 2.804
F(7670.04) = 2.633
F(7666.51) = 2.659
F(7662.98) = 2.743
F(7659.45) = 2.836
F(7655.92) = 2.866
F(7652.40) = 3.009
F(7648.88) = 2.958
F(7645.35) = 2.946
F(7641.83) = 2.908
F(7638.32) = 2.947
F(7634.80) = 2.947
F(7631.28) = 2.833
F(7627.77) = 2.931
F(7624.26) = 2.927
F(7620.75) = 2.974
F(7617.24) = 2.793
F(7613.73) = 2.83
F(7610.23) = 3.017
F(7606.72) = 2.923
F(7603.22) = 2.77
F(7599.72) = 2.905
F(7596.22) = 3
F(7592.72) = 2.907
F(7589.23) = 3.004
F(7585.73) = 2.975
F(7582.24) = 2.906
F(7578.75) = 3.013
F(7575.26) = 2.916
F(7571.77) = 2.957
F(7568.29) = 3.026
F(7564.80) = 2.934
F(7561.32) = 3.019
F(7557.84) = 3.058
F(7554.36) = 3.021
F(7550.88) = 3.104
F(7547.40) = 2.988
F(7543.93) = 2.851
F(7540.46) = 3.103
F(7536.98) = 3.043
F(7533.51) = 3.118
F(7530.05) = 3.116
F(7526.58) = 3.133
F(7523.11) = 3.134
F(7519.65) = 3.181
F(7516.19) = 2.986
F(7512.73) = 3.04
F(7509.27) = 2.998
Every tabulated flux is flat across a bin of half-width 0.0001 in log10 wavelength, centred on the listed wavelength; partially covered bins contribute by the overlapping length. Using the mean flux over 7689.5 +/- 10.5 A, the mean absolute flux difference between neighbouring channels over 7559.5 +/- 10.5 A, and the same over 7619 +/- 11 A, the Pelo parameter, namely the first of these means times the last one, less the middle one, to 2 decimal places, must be 0.19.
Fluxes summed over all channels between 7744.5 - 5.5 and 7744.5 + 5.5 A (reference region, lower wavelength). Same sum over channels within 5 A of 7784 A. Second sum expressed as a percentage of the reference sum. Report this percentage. 110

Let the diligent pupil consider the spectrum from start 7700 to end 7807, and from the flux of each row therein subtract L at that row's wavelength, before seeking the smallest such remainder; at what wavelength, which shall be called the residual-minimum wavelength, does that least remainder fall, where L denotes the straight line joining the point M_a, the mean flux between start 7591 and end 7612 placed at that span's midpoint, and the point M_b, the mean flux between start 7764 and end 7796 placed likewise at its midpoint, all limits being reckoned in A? 7805.44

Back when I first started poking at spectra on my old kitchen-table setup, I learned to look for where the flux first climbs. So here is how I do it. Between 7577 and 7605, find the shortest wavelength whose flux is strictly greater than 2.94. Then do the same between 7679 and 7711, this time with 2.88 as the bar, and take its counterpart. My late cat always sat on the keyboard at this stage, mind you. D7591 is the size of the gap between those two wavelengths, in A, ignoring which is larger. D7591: 116.1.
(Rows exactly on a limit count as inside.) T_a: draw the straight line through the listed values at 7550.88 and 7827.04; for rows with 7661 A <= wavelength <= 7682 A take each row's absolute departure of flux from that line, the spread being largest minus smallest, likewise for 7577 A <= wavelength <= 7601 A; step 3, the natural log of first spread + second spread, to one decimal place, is -1.1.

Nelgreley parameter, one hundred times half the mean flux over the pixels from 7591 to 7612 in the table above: 146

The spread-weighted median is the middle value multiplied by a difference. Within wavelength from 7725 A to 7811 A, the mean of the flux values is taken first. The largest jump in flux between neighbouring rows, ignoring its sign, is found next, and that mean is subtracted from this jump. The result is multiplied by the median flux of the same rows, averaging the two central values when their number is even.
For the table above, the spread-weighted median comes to -6.4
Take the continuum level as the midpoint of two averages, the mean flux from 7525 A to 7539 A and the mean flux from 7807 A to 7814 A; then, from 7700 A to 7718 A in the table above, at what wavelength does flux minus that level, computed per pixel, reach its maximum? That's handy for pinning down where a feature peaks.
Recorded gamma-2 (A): 7708.99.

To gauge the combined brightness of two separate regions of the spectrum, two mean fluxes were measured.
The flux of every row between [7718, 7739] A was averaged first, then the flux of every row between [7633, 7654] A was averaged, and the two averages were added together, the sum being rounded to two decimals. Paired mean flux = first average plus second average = 5.83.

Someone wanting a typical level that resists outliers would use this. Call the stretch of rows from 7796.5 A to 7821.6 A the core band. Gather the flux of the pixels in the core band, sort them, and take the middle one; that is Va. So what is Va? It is 2.83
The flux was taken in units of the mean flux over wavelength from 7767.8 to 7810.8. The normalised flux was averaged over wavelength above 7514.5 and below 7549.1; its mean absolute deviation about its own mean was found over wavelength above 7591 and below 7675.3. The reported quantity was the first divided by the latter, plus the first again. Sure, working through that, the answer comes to 37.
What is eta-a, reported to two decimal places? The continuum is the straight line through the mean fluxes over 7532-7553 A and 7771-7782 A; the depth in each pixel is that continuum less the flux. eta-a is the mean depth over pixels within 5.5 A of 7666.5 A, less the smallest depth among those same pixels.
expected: 0.06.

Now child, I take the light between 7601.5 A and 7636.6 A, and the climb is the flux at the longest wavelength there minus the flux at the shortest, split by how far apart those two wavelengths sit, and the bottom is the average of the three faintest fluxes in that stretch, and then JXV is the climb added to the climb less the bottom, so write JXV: -2.79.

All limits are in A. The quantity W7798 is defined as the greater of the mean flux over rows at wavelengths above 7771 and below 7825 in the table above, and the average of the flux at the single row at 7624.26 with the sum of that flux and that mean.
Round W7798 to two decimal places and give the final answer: 4.36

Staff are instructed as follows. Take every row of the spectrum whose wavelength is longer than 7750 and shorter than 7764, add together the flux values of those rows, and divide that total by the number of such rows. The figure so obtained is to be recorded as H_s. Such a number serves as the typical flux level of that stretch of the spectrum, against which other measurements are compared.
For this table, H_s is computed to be 2.91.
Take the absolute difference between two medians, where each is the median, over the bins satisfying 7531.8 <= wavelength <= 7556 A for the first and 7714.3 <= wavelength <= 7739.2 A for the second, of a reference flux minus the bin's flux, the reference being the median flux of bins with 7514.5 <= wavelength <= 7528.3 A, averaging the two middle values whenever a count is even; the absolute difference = 0.19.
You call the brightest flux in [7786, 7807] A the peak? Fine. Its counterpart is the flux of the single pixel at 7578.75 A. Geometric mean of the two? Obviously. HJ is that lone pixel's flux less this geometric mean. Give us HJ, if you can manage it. -0.12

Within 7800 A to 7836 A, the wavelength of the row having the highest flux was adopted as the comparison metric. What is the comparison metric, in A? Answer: 7812.64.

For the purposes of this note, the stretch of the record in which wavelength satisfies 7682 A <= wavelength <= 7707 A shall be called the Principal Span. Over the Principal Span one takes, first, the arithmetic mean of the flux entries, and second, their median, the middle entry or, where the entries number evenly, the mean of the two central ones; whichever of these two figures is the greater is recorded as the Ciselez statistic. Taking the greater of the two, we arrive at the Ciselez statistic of 2.88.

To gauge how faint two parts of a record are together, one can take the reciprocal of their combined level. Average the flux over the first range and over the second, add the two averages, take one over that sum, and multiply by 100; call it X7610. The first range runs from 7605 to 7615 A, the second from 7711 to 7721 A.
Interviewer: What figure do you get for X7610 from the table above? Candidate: 17.47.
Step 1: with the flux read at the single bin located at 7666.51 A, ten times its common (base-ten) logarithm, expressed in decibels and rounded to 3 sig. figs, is 4.25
